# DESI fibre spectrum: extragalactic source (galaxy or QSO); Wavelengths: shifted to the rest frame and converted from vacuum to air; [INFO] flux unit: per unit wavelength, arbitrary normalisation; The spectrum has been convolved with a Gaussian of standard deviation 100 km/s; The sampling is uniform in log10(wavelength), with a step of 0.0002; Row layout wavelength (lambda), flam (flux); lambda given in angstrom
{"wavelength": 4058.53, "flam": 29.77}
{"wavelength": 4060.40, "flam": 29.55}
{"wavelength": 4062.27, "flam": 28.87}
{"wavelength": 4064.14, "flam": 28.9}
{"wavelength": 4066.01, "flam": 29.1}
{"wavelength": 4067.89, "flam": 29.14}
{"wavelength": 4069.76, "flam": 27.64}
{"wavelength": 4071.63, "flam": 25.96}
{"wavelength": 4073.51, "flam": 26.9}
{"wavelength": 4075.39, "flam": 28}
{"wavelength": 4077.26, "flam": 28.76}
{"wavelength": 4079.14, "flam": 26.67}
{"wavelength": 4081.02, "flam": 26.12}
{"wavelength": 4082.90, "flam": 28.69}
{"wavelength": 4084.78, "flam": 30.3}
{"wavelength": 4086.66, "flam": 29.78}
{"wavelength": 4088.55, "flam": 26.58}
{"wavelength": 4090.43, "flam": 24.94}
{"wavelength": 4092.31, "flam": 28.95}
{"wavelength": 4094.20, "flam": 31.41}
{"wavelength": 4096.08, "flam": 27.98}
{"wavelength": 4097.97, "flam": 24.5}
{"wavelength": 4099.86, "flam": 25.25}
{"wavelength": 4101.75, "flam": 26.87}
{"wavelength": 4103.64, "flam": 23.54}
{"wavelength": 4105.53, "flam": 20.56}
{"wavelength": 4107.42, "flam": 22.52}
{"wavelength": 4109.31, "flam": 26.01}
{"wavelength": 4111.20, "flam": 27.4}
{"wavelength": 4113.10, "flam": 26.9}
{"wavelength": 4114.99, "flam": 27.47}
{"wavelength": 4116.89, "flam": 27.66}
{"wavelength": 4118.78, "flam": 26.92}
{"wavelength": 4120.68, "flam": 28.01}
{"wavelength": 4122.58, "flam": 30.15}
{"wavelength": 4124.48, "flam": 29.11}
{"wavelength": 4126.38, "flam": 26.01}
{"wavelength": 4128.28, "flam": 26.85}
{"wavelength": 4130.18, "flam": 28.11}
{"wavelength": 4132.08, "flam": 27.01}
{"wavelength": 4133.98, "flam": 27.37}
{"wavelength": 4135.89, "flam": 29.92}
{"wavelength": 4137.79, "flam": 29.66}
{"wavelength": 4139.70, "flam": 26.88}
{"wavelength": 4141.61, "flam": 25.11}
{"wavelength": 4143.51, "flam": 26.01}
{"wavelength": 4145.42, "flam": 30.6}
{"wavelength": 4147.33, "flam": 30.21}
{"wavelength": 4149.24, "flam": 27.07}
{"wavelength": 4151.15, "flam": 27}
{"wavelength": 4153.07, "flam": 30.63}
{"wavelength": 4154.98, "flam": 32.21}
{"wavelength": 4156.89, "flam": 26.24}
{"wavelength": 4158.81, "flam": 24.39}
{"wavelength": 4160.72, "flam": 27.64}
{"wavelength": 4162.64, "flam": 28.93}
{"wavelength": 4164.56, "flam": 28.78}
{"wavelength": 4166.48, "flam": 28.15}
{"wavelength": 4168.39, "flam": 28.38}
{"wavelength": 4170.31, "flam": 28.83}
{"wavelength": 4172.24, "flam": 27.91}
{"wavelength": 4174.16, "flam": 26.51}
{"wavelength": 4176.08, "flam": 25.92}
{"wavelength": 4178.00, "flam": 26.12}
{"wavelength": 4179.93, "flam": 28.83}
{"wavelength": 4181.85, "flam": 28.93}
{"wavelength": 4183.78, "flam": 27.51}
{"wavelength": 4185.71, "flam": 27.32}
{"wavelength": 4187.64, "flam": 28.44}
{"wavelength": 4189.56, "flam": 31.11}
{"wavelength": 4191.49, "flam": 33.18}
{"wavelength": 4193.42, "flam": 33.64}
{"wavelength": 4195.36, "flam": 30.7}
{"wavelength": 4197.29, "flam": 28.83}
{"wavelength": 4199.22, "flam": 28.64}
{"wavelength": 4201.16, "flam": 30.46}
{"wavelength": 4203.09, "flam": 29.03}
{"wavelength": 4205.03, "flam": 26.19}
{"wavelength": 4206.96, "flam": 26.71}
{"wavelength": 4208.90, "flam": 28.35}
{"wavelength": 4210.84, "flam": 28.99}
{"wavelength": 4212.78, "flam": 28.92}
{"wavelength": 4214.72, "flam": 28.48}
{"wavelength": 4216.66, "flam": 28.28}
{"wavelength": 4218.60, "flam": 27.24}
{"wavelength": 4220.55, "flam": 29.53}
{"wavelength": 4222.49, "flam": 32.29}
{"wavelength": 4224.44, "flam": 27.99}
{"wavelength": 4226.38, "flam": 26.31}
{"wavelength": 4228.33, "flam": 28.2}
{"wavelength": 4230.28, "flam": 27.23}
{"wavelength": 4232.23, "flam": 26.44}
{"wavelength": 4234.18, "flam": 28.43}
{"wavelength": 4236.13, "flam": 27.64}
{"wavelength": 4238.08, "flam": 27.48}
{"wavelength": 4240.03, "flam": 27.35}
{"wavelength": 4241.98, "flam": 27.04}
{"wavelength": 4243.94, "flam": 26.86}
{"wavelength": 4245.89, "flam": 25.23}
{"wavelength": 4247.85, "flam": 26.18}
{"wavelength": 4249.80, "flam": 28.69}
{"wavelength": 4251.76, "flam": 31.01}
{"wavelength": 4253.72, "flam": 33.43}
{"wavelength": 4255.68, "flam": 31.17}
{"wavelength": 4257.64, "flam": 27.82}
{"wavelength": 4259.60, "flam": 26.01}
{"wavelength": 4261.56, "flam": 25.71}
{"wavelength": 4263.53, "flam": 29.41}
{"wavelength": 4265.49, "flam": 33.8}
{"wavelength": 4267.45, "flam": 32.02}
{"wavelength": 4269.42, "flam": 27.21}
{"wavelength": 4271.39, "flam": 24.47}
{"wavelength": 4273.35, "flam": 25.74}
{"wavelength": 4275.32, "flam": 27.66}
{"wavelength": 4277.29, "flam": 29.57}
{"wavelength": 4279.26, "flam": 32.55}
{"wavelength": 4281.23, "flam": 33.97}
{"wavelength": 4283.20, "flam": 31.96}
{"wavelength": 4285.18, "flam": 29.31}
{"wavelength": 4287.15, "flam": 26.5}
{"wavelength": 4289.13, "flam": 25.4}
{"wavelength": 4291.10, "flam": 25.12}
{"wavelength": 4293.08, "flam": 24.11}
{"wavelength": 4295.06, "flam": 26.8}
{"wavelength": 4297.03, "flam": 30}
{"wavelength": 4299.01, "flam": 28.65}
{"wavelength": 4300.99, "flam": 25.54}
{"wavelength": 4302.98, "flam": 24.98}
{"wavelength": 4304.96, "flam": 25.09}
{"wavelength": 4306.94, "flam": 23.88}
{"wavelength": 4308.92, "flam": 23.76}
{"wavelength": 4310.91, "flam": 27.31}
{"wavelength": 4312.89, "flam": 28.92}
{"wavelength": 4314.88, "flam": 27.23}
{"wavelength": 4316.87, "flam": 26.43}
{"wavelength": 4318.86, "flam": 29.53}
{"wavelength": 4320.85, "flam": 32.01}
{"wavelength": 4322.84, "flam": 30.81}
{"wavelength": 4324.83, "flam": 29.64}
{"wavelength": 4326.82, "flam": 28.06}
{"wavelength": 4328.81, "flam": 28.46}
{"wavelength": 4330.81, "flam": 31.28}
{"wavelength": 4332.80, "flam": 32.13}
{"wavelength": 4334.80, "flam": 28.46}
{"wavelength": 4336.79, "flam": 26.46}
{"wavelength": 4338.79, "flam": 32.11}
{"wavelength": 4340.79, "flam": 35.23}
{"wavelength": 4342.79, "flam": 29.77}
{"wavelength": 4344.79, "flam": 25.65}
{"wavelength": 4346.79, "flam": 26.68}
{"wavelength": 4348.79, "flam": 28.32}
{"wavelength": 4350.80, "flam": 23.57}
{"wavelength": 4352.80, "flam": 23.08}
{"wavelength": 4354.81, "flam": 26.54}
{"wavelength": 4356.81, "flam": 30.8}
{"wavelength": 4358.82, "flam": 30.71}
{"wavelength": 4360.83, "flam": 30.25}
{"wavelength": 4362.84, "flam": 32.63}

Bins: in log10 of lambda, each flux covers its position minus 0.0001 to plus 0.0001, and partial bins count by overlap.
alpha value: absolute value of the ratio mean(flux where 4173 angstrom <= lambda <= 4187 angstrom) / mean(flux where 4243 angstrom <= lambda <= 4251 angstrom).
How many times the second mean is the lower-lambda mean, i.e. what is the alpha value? 1.02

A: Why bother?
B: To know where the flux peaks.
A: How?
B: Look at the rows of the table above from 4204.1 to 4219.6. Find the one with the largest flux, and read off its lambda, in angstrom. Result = 4210.84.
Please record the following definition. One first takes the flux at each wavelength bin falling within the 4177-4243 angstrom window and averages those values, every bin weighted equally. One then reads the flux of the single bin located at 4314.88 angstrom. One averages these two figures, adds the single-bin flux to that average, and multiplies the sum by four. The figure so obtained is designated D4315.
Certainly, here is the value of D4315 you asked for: 221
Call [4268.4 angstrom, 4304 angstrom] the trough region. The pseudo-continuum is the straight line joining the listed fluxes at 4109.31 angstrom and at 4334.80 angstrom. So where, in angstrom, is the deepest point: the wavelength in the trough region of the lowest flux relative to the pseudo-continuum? 4293.08 angstrom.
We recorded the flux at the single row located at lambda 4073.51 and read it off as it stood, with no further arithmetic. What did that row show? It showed 26.9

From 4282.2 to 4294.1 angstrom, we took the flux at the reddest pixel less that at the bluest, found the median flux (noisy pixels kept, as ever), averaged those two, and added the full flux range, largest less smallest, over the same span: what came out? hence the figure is 16.9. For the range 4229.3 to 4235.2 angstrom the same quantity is 16.2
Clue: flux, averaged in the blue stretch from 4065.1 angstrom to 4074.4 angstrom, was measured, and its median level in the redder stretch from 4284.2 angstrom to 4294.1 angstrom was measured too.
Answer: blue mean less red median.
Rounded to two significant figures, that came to 2.3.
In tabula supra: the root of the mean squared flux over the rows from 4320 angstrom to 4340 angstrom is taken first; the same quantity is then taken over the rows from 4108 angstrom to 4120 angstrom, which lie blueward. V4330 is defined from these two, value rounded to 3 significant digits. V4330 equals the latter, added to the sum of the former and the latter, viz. 84.1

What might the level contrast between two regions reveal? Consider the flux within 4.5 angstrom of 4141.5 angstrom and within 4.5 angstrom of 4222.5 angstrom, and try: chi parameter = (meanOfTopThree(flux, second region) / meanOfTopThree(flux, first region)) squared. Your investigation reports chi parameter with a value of 1.06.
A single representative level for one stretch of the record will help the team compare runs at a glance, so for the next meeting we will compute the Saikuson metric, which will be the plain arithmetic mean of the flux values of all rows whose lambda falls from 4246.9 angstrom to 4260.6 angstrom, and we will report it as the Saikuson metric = 29.2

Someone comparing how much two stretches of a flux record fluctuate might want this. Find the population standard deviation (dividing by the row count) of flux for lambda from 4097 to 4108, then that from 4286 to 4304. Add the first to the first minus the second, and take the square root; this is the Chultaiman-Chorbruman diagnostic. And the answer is 1.49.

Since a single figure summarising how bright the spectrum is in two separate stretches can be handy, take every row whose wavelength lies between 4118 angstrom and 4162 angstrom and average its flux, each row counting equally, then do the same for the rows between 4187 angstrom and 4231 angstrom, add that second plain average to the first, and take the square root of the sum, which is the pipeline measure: 7.55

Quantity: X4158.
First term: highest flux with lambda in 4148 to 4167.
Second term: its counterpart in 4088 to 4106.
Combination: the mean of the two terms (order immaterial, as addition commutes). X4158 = 31.8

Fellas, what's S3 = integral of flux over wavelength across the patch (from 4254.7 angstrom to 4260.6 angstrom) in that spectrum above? 167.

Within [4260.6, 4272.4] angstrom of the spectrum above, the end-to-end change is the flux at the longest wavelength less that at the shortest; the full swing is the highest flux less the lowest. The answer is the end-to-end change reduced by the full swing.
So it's -10.6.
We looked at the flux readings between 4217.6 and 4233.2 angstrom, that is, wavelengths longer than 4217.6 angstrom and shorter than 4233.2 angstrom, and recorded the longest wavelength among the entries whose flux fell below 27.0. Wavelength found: 4232.23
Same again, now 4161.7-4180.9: 4178.00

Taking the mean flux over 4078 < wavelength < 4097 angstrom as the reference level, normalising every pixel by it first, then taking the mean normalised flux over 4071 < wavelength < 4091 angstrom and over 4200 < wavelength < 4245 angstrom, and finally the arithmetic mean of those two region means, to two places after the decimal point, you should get 0.99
